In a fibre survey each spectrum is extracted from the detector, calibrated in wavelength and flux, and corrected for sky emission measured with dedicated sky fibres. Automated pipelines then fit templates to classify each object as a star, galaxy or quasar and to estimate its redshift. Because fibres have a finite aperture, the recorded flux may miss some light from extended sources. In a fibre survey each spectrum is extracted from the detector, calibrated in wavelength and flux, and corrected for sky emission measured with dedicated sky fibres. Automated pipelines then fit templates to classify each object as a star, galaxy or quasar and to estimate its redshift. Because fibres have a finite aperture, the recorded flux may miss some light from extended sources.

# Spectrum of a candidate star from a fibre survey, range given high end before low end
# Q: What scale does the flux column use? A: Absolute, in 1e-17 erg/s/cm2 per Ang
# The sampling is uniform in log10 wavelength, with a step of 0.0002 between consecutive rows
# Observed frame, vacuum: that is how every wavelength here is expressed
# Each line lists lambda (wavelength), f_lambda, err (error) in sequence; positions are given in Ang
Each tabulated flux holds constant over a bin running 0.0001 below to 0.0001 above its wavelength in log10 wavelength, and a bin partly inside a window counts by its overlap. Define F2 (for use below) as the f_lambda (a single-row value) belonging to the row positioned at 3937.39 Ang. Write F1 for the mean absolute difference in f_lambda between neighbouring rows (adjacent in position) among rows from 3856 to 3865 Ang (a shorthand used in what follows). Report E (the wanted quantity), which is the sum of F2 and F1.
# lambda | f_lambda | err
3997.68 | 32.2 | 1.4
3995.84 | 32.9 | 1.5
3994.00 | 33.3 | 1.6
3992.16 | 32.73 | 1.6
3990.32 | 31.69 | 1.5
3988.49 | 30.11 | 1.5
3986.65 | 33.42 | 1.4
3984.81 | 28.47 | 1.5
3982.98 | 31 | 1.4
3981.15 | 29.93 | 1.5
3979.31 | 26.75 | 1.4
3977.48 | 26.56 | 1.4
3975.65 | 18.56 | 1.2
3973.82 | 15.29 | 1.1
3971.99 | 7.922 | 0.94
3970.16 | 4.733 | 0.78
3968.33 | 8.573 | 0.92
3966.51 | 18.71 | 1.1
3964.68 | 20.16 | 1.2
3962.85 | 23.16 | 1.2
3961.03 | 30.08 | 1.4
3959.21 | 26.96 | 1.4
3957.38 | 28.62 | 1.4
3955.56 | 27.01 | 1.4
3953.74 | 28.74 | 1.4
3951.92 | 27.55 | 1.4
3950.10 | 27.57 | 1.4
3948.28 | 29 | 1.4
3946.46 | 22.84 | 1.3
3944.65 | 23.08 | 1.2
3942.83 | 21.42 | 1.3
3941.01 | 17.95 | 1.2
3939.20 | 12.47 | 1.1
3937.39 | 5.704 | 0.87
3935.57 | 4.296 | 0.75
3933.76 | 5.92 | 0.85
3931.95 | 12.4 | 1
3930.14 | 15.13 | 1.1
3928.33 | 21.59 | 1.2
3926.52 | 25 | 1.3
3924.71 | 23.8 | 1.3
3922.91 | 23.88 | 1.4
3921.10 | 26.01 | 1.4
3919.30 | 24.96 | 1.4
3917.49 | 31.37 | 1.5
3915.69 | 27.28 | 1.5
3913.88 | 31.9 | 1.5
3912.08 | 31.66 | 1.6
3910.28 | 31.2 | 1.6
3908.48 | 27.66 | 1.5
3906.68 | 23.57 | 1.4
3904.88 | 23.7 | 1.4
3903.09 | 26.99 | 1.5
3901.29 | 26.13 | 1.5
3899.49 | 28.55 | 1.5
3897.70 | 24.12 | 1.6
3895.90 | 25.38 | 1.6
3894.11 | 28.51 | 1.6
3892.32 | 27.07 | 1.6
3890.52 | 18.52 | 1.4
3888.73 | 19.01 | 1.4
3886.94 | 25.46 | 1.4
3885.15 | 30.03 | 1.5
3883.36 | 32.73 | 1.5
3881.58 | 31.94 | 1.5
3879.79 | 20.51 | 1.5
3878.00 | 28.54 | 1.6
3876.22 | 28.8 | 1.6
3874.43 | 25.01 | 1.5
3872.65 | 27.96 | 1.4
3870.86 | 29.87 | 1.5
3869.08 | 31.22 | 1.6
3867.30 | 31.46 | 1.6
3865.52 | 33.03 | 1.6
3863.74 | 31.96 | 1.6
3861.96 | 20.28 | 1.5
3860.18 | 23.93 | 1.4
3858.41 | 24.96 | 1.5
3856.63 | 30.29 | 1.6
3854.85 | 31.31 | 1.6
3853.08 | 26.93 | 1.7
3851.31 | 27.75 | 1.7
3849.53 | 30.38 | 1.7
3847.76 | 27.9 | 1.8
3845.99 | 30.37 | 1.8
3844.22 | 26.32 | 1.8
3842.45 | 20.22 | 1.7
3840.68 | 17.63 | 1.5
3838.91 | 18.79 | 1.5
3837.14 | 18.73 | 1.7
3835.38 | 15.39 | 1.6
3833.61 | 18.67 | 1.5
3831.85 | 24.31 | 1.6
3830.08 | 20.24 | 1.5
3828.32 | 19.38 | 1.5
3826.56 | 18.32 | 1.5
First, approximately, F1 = 5.4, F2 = 5.704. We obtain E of 11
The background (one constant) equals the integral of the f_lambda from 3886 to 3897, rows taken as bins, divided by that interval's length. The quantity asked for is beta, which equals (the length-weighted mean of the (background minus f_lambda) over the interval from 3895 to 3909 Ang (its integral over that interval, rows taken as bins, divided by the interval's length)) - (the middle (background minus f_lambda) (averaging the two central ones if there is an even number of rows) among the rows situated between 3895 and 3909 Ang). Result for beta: 0.0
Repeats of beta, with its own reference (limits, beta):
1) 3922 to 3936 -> 1.5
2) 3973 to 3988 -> 1.2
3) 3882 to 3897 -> 0.3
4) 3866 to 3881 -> 0.5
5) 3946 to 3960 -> 0.1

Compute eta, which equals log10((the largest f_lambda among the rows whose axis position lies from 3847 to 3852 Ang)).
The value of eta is 1.48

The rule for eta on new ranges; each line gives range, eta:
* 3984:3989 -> 1.52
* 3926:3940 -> 1.40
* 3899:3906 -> 1.46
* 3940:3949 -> 1.46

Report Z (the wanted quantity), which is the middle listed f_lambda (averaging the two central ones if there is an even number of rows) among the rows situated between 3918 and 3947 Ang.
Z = 22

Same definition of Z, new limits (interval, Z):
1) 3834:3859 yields 27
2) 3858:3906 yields 27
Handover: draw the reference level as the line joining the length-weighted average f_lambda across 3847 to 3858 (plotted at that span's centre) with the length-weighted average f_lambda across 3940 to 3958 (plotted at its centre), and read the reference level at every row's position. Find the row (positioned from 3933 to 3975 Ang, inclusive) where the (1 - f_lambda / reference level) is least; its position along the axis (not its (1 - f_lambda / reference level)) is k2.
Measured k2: 3961.03 Ang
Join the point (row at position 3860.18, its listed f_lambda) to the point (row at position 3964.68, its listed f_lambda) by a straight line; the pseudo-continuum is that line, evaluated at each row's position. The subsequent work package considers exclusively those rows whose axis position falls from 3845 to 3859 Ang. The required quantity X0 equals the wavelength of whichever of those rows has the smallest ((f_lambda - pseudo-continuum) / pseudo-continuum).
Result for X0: 3858.41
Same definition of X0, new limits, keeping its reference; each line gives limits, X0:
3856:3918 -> 3890.52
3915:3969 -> 3935.57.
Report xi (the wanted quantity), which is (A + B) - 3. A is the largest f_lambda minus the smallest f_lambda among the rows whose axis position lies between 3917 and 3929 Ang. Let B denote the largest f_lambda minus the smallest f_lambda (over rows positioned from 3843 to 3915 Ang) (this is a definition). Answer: 21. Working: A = 10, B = 15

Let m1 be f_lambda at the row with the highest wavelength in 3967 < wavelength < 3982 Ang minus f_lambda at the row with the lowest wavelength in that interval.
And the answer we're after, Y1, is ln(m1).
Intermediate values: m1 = 21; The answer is 3.06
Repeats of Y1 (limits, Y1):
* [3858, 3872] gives 1.59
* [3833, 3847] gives 2.46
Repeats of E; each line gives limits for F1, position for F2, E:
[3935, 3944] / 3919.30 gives 29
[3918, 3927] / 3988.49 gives 31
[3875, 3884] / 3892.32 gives 32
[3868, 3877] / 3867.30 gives 34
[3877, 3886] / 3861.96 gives 26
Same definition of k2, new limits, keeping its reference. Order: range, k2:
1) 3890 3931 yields 3913.88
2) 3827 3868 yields 3865.52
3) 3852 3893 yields 3883.36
